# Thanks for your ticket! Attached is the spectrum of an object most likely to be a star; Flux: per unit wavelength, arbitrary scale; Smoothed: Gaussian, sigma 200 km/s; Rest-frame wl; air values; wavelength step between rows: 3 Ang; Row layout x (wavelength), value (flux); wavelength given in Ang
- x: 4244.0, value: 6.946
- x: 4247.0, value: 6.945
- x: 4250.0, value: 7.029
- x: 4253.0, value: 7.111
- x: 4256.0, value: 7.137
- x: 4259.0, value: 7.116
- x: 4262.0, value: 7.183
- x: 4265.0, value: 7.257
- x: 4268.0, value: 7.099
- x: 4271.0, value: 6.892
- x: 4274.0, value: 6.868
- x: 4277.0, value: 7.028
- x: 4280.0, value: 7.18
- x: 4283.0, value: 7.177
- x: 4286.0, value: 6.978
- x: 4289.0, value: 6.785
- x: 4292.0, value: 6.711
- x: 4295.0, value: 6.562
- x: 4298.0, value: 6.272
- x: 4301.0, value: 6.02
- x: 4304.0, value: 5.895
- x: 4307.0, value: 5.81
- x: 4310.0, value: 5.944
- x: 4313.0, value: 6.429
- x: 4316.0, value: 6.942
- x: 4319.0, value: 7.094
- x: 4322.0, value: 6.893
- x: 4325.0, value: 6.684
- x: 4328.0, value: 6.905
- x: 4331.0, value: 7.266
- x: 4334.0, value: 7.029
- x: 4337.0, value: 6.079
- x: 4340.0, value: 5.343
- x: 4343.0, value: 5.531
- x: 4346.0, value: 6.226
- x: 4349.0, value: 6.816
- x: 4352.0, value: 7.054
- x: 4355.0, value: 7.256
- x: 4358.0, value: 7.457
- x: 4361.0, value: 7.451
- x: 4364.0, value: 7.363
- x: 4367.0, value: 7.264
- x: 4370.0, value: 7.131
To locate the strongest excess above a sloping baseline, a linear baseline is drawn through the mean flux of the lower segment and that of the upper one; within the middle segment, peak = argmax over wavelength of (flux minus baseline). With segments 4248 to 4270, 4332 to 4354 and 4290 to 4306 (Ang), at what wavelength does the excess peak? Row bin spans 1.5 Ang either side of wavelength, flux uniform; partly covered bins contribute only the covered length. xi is 4292.0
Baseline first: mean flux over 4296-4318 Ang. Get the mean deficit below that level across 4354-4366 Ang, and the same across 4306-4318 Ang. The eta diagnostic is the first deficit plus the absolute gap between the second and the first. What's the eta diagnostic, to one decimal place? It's -0.1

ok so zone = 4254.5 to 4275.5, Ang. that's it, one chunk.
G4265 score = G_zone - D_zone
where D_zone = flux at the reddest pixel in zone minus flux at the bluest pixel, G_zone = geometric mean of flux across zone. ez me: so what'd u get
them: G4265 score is 7.35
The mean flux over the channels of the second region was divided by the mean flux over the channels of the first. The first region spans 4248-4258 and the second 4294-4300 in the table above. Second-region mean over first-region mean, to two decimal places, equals 0.90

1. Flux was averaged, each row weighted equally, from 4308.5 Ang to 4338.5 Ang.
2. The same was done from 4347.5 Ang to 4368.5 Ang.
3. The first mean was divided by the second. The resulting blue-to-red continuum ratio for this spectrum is 0.93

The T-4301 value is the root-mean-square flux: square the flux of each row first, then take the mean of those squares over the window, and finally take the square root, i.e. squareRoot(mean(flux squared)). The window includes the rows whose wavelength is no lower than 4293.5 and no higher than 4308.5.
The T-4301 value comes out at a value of 6.1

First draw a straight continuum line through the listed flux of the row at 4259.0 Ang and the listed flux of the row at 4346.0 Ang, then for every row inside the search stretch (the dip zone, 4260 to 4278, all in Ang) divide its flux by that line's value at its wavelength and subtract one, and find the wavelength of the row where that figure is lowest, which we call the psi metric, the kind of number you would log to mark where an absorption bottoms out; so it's 4271.0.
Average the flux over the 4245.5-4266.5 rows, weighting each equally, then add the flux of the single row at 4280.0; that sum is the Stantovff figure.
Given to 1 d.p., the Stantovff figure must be 14.3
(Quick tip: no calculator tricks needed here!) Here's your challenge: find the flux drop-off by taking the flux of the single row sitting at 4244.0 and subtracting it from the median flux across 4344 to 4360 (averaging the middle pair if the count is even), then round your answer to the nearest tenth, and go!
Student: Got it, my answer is 0.1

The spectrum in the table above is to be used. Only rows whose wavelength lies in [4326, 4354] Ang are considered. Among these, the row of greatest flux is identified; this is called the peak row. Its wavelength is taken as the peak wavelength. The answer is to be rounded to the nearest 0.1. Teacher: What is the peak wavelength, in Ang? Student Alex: 4331.0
